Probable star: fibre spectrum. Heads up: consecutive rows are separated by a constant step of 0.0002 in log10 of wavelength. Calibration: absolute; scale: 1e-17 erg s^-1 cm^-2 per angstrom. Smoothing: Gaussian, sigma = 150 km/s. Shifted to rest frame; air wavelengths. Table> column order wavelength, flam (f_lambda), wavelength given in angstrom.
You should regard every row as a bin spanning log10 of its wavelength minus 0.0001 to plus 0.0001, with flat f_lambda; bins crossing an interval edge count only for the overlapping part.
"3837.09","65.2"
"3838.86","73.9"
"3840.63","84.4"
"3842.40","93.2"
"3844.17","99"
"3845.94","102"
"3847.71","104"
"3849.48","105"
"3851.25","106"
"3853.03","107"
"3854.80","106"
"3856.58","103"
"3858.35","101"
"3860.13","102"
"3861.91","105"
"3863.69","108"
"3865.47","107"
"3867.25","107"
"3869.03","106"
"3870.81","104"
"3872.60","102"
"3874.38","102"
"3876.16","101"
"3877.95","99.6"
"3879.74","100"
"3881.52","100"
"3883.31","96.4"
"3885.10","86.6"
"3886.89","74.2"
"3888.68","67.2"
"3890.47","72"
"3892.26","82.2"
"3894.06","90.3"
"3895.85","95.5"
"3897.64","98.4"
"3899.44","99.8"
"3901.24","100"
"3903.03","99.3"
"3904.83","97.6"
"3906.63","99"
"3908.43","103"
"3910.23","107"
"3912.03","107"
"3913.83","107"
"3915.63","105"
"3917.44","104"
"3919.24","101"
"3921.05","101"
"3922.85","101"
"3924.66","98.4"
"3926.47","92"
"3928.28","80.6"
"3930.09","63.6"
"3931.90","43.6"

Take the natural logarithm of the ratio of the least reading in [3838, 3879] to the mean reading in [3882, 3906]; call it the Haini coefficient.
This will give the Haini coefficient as -0.19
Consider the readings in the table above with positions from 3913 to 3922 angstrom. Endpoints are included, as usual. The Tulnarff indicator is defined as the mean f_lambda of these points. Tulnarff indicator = 104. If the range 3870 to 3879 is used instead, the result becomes 102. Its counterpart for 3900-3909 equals 100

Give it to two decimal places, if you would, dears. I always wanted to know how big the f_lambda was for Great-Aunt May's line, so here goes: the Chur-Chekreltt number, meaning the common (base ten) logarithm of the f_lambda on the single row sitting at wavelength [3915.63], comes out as 2.02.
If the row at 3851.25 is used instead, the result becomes 2.03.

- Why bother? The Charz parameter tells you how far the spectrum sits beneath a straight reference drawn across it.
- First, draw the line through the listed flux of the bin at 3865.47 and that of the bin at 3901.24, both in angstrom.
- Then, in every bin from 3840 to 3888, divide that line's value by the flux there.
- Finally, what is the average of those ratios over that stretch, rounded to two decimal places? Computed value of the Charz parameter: 1.08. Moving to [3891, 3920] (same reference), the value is 1.00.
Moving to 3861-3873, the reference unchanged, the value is 1.01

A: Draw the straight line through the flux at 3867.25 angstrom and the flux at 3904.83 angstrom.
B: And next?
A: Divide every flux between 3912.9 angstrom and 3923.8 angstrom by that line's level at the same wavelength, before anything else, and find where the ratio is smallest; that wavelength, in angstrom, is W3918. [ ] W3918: 3919.24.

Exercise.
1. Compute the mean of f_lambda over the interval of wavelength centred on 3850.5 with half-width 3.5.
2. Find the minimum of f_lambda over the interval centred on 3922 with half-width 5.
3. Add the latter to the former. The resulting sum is 198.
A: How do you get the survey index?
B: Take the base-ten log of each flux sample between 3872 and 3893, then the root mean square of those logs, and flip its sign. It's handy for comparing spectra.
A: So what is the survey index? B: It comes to -1.95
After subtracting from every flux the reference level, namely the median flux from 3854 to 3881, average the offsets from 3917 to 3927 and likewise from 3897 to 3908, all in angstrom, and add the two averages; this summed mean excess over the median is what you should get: -7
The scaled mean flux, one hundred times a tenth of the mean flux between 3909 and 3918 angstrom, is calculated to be 1060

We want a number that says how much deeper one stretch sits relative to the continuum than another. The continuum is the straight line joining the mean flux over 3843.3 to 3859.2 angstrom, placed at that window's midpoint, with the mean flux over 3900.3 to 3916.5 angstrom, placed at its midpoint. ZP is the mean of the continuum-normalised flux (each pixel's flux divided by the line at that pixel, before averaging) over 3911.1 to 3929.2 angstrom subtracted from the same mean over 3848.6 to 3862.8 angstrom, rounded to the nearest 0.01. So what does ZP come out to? 0.04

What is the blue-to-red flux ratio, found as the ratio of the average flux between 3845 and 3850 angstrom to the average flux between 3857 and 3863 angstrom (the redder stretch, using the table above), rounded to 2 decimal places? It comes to 1.01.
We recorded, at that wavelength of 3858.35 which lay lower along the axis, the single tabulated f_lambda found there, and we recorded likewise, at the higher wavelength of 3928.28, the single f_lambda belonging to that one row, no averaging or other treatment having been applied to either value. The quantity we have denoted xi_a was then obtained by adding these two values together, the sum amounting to 182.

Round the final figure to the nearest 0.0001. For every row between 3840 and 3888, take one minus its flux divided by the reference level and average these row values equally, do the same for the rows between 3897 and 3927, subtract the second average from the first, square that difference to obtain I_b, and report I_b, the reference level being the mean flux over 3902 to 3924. 0.0001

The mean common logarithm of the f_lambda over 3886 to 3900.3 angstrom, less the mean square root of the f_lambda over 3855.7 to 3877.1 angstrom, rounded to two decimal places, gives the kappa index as -8.27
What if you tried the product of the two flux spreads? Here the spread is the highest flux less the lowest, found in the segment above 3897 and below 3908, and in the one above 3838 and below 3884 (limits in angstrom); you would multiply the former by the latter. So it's 82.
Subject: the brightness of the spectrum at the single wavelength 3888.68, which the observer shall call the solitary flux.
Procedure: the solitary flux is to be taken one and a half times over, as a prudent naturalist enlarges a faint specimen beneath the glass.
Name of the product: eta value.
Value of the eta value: 101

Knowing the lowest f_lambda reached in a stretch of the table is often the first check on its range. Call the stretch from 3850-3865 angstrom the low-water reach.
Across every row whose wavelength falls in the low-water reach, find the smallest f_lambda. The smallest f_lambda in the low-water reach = 101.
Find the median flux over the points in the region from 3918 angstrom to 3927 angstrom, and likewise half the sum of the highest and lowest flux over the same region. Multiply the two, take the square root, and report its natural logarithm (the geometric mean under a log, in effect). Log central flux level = 4.59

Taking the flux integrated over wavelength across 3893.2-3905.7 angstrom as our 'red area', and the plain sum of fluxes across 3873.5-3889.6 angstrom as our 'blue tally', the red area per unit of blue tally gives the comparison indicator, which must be 1.5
